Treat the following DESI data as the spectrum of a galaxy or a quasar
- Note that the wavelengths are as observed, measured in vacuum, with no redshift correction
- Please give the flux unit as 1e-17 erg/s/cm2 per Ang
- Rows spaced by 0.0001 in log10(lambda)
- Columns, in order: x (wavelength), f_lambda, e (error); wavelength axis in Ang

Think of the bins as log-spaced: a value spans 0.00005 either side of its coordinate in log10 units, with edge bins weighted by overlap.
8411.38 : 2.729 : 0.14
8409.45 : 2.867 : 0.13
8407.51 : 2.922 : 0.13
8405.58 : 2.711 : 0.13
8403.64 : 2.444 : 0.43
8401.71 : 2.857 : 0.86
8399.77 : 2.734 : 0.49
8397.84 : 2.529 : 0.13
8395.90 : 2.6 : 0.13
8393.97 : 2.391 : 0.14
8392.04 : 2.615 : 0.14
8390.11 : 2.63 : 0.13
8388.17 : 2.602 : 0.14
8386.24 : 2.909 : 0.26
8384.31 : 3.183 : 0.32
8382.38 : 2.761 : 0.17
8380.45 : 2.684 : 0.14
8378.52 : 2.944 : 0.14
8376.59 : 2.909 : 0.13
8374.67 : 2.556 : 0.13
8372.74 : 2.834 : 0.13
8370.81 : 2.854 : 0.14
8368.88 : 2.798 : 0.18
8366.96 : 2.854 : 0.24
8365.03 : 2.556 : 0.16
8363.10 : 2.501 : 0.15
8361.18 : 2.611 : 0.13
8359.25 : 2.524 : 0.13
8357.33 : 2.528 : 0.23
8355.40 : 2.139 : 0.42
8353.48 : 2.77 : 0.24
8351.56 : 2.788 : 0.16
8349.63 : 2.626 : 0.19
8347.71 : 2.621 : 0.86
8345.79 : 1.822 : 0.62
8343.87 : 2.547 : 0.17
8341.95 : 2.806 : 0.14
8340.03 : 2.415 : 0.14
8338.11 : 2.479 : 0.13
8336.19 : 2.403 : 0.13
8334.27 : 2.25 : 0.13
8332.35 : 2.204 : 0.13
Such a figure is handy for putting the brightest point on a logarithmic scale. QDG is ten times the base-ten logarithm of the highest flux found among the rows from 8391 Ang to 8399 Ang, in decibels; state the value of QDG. 4.17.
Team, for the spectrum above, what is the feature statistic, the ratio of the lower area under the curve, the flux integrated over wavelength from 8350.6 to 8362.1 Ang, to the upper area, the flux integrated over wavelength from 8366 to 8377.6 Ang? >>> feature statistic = 0.91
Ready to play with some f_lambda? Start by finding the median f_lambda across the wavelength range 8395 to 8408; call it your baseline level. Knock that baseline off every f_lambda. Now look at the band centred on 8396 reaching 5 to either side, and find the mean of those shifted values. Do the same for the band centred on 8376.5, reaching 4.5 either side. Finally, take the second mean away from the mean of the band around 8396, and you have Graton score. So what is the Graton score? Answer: -0.21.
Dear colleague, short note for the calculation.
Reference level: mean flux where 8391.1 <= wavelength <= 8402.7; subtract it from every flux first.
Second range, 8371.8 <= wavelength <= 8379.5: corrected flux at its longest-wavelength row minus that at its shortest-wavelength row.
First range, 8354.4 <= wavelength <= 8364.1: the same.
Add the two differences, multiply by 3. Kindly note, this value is 1.4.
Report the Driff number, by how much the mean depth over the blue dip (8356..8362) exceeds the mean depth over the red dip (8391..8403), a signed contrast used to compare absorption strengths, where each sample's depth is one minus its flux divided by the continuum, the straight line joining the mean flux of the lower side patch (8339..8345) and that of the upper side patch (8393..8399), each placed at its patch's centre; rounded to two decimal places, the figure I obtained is 0.05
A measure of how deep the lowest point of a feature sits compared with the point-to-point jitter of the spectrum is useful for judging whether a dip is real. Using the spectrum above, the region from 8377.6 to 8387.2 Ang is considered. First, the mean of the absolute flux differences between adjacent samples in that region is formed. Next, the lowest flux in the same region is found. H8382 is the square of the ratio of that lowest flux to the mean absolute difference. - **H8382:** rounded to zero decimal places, 108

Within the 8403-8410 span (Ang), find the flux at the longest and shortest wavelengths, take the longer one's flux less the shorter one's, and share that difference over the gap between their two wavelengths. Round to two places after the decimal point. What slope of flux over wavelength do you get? 0.07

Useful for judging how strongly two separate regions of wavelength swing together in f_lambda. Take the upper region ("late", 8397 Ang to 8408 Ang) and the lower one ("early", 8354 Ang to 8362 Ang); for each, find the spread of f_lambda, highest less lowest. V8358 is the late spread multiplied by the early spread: 0.23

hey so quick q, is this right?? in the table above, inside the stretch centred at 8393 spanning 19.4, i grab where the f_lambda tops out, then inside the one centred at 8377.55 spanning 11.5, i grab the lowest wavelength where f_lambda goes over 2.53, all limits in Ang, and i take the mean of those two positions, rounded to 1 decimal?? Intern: 8378.5 Ang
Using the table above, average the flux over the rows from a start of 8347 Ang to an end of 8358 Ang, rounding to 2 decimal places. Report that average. 2.58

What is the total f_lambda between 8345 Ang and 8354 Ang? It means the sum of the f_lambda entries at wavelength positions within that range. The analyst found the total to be 12.6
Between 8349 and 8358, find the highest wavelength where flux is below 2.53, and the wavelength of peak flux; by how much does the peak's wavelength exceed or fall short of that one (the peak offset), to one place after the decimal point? -5.8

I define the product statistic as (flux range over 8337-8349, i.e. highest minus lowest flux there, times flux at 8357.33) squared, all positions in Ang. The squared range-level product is 6.2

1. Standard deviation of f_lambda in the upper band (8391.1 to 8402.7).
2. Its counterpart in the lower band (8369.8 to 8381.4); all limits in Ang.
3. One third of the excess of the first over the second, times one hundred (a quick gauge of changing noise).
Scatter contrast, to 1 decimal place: 0.4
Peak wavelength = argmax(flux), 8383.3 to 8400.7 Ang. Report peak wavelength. 8384.31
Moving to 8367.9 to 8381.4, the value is 8378.52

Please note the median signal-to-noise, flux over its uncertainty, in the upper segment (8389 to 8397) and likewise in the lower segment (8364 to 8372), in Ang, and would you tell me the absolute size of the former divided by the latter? 1.23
